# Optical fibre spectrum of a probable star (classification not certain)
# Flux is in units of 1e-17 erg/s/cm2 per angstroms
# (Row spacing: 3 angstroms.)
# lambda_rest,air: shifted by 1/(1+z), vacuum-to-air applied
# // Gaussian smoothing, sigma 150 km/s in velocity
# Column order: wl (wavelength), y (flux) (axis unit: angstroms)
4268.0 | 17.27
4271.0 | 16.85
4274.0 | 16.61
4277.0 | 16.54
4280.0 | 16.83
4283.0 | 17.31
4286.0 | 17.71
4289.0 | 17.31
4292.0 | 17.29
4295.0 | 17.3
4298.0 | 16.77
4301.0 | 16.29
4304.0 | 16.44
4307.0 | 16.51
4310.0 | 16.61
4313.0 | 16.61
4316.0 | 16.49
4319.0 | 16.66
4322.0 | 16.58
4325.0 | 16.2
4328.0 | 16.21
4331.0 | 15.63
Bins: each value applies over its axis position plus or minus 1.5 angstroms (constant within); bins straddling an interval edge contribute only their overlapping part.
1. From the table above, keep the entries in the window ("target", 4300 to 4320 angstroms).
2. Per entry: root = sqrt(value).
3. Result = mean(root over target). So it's 4.06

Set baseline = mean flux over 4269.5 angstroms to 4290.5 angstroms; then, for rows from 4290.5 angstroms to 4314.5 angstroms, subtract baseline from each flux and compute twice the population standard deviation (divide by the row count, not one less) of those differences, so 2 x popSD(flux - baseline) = 0.71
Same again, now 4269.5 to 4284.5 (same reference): 0.54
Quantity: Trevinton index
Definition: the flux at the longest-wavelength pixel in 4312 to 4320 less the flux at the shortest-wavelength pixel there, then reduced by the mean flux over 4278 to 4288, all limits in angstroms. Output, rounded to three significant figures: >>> -17.2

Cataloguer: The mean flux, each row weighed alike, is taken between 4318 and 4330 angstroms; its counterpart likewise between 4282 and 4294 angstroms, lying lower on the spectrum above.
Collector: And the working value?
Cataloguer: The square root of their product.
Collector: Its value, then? 16.9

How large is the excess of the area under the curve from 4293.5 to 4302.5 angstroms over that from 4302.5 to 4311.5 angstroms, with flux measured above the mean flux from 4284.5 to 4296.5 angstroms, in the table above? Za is 2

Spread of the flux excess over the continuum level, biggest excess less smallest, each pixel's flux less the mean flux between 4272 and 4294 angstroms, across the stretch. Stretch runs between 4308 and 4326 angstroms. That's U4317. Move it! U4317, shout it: 0.46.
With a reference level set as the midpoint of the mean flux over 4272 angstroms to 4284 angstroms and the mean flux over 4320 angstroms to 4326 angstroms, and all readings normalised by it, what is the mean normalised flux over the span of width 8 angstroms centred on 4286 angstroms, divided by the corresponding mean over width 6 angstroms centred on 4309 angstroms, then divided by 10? 0.105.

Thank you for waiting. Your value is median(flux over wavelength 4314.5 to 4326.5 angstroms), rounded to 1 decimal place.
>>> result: 16.5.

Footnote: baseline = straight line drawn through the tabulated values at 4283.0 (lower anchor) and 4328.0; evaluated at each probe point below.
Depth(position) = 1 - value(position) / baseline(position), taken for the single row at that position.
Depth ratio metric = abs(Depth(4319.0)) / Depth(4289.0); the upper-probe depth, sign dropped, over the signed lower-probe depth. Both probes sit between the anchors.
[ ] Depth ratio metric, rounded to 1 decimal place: -1.6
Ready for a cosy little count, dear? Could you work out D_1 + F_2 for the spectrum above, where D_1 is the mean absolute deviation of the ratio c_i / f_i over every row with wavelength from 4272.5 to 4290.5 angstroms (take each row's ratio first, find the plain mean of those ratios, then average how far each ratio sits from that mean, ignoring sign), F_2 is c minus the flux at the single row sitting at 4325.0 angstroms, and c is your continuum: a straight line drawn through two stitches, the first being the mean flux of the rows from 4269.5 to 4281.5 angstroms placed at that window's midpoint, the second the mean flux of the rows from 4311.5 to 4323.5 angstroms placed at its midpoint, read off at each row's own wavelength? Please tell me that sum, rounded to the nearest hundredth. 0.39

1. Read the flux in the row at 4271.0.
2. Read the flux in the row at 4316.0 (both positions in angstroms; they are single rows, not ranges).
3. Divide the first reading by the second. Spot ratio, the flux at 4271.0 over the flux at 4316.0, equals 1.02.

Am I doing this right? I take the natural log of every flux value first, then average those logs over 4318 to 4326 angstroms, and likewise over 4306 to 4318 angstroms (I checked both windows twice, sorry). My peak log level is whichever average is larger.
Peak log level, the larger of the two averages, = 2.807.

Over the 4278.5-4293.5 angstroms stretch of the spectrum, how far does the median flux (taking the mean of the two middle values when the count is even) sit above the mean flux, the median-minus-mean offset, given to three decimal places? 0.020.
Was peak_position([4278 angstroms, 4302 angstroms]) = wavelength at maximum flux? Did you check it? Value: 4286.0 angstroms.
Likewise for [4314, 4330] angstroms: 4319.0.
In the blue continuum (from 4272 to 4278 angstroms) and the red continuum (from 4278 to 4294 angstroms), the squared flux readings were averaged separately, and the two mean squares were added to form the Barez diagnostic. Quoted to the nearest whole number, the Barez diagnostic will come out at 574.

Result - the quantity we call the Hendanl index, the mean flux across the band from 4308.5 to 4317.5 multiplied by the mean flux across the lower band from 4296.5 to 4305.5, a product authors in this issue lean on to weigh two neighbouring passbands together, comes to 273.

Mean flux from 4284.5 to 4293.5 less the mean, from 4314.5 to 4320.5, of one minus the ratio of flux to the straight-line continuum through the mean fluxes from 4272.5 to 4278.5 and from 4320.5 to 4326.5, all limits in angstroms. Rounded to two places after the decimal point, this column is 17.45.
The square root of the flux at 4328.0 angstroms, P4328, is 4.03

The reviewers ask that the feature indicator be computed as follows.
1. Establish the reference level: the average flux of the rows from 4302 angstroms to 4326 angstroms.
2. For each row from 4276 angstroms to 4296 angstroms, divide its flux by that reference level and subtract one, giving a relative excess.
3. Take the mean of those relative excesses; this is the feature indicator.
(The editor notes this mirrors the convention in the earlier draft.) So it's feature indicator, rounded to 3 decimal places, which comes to 0.041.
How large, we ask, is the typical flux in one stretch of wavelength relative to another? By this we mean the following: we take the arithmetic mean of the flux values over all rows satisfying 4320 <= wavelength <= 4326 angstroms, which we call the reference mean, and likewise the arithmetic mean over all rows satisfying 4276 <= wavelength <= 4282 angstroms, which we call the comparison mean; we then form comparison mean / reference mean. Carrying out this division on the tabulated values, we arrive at 1.02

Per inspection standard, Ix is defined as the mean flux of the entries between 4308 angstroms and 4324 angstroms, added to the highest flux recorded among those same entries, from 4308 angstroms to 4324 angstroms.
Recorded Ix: 33.2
